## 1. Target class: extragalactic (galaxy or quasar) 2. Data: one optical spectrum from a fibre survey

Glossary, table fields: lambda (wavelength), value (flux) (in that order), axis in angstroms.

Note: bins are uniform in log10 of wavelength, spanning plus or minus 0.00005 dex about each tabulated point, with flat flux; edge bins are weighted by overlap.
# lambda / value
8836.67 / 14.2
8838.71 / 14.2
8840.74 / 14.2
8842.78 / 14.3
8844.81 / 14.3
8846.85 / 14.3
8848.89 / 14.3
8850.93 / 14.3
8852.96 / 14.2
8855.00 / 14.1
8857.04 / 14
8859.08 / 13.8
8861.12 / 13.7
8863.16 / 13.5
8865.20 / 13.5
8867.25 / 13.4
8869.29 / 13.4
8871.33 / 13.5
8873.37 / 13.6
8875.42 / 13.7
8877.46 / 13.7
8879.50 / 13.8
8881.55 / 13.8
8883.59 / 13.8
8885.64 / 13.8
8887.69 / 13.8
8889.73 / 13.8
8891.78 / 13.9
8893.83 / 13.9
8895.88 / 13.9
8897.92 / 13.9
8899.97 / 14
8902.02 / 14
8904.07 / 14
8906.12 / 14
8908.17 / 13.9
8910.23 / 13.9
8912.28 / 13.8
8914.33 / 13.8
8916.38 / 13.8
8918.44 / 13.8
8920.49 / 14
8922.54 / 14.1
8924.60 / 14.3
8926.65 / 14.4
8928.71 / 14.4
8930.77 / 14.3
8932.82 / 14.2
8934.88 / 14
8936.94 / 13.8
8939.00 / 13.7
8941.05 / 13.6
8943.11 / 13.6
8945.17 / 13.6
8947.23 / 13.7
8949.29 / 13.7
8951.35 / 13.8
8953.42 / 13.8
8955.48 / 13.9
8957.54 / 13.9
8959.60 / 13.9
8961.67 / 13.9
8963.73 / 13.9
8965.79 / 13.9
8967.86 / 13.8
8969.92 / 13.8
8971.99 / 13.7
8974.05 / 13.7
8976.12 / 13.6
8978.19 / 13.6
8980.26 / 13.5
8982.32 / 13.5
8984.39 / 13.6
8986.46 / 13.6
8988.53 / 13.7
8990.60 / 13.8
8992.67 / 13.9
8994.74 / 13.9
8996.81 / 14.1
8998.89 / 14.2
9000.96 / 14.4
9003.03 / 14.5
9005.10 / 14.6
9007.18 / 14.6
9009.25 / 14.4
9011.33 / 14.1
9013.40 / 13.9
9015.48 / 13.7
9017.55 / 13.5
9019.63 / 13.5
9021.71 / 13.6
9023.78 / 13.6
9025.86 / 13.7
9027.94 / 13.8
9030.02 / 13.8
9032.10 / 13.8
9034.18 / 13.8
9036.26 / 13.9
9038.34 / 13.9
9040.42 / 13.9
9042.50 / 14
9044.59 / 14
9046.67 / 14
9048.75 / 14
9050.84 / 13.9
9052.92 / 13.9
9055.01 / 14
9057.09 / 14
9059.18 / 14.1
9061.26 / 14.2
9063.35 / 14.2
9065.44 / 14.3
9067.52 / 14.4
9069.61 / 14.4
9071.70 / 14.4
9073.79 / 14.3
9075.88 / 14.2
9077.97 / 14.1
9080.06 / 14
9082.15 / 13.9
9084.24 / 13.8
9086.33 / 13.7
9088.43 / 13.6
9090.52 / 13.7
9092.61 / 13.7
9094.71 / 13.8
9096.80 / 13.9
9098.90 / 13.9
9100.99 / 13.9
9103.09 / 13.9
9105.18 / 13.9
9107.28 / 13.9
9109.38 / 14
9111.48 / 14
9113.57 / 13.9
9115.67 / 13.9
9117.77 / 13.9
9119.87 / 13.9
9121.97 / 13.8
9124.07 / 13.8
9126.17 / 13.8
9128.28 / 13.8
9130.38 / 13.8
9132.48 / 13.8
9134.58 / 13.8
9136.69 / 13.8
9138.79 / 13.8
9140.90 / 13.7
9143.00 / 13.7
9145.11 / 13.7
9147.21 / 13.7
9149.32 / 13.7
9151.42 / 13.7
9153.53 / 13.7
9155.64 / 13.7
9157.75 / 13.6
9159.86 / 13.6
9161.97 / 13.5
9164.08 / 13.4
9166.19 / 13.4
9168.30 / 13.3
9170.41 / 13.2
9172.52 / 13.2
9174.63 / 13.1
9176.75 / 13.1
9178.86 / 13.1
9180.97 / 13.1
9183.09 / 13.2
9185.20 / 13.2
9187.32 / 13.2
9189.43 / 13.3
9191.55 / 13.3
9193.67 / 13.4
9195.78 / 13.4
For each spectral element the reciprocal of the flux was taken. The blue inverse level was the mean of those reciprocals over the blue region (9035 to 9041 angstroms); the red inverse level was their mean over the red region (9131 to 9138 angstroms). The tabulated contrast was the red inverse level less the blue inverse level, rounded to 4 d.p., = 0.0005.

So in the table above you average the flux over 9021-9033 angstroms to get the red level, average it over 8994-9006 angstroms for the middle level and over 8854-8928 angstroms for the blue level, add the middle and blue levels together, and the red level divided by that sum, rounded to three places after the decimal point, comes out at 0.488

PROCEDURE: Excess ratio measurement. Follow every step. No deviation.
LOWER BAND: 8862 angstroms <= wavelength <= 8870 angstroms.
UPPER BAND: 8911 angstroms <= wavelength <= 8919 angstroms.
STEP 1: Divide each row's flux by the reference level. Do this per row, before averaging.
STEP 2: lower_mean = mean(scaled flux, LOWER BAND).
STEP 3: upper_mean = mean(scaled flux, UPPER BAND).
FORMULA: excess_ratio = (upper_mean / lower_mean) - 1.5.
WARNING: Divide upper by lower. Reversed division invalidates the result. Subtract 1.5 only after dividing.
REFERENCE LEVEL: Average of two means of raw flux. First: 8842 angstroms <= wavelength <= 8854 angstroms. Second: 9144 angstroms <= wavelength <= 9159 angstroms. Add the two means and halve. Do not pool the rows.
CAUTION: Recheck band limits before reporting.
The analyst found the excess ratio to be -0.474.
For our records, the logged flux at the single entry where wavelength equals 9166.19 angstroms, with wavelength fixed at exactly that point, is 13.4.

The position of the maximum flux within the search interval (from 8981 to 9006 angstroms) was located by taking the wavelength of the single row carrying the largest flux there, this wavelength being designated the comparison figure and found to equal 9005.10 angstroms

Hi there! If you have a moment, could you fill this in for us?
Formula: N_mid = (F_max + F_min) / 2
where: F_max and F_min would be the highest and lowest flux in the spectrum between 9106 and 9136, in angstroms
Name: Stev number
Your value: 13.9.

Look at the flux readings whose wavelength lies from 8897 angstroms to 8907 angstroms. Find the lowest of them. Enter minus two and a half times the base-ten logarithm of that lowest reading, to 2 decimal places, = -2.86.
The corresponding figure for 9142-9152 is -2.84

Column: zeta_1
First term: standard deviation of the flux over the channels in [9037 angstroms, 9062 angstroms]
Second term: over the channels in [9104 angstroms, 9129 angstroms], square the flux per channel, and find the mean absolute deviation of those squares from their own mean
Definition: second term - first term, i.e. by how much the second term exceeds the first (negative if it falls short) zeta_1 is 1.5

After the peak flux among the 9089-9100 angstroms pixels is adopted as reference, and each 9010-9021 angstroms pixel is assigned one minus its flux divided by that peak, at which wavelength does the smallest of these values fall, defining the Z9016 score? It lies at 9011.33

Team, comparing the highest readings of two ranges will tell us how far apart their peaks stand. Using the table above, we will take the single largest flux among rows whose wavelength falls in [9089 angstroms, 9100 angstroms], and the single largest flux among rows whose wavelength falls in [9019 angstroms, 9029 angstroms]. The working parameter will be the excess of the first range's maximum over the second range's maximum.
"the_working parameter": 0.10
